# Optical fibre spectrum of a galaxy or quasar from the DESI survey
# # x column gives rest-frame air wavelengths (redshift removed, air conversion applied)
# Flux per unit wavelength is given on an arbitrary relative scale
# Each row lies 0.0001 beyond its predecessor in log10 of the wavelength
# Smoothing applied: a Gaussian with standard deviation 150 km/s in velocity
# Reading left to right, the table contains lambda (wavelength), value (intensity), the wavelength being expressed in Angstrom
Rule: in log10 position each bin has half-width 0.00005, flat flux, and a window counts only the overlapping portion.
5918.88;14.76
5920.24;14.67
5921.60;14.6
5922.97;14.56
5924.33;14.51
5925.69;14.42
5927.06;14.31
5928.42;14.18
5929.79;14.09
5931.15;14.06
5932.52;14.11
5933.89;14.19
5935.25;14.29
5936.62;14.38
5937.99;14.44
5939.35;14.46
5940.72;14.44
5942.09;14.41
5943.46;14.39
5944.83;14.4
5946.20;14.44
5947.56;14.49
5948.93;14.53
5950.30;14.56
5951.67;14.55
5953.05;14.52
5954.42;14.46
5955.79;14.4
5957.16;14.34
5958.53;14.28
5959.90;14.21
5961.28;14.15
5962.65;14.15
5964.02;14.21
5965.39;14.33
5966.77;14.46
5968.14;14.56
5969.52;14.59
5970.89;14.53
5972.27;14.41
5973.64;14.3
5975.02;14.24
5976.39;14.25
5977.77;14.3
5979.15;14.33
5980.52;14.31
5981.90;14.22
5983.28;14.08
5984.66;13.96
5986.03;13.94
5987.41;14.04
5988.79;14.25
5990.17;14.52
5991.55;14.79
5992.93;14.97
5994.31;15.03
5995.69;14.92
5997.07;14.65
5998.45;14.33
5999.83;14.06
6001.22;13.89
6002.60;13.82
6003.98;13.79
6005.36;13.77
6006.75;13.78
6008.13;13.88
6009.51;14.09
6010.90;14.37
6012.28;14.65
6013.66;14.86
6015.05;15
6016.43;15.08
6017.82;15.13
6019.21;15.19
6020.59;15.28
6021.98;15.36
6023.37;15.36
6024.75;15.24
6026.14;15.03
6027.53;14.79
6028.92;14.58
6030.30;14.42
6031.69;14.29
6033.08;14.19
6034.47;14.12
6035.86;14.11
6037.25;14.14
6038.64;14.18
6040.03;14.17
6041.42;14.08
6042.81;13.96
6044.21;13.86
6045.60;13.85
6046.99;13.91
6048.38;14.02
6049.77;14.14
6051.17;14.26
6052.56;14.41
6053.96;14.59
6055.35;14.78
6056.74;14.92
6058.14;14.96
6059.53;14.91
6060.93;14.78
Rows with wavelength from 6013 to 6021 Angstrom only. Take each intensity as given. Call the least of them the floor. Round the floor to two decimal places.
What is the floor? 14.86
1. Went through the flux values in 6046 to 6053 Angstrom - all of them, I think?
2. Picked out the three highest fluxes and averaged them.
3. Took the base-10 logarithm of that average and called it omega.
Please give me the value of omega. 1.15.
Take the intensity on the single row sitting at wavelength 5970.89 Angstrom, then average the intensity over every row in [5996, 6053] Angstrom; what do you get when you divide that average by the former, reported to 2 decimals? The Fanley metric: 0.99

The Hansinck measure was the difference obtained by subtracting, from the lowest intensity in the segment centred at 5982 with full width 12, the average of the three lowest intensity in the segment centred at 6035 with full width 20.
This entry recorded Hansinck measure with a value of 0.0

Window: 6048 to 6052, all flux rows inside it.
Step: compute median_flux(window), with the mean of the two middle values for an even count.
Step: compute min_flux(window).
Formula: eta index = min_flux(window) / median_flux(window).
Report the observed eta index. 0.992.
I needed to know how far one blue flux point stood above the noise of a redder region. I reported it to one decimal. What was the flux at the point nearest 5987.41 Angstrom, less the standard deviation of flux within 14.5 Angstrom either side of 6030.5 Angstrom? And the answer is 13.5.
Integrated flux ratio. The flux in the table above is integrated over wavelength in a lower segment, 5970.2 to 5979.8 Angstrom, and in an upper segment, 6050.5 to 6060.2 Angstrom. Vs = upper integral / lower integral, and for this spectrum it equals 1.04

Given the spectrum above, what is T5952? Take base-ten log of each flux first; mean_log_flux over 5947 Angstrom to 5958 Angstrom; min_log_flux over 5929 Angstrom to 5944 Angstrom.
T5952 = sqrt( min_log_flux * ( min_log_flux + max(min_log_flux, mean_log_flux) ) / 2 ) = 1.151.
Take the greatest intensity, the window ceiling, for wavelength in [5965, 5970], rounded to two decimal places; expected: 14.59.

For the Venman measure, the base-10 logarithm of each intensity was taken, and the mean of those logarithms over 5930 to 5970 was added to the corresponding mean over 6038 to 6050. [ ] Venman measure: 2.30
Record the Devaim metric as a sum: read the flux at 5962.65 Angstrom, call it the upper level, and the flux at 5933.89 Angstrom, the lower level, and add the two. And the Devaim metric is 28.3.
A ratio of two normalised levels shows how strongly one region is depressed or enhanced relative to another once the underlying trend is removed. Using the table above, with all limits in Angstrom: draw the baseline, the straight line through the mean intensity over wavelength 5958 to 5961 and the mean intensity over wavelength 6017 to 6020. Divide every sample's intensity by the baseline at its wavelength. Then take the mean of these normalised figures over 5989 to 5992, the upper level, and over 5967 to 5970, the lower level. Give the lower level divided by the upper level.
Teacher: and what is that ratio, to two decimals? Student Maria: 1.02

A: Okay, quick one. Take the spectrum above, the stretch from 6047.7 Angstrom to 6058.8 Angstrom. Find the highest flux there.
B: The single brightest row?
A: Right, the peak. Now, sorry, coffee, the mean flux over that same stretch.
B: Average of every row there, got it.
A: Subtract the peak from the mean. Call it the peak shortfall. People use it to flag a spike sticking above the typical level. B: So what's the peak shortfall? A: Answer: -0.45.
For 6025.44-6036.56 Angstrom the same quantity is -0.59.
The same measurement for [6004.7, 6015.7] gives -0.70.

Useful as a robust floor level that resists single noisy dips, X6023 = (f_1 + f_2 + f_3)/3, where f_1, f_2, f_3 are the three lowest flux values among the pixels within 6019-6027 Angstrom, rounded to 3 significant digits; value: 15.2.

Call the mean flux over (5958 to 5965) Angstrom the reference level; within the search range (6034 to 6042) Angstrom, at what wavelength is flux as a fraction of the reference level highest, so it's 6038.64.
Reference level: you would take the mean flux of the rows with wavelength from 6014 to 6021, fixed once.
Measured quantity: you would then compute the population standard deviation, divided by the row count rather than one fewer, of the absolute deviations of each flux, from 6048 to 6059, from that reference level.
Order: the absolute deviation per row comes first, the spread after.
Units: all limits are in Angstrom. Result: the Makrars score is 0.34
